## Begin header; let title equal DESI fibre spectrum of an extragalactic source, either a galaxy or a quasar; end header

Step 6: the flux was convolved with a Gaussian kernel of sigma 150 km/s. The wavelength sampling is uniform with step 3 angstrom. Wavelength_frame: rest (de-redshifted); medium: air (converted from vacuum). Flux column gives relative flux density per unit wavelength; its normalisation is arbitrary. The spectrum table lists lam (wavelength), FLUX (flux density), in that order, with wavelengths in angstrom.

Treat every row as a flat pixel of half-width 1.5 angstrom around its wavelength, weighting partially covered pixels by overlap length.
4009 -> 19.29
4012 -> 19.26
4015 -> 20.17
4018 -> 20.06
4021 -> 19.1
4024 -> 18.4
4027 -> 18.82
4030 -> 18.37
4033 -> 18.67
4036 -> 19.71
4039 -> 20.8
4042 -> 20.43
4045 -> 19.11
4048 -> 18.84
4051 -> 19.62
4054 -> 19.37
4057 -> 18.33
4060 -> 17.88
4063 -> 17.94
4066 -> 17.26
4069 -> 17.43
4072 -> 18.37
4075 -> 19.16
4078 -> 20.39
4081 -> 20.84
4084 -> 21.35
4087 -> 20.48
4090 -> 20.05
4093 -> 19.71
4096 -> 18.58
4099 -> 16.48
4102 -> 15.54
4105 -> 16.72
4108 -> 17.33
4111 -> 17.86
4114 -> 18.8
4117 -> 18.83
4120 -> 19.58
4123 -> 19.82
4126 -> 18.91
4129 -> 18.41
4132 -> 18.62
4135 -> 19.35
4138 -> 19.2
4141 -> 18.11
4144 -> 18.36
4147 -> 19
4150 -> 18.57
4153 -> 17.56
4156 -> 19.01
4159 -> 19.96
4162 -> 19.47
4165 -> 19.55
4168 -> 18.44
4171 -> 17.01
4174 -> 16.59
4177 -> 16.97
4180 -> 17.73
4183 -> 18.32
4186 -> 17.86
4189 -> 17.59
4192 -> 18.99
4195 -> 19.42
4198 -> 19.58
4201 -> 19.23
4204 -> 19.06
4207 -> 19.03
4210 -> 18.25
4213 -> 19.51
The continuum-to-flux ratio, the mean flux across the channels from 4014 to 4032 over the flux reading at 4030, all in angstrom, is 1.04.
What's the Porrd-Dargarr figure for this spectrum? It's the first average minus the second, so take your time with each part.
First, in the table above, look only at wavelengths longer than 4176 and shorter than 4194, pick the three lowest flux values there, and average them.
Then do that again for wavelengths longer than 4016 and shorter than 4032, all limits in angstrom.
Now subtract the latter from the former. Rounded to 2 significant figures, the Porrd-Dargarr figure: -1.1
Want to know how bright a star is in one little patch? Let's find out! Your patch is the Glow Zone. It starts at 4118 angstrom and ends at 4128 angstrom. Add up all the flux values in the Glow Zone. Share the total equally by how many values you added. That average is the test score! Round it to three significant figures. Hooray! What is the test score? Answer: 19.4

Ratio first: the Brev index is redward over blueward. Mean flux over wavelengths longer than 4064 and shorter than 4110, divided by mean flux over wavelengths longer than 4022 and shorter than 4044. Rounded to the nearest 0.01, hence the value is 0.97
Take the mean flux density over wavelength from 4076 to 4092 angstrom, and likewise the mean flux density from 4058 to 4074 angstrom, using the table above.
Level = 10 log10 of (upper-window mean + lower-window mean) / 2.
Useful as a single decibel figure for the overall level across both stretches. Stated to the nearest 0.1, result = 12.8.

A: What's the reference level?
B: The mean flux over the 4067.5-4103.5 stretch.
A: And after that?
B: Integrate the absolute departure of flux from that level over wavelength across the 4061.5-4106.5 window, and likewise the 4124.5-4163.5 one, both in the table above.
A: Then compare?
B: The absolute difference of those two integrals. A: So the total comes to 48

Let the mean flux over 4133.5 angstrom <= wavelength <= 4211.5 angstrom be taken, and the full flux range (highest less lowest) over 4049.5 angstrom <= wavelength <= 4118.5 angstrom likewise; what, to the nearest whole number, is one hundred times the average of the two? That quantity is 1218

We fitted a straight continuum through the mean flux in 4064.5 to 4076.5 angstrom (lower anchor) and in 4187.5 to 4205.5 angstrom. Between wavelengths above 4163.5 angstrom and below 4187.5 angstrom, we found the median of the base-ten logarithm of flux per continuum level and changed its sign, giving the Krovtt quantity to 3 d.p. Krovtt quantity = 0.026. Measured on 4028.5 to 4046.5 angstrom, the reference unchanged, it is -0.037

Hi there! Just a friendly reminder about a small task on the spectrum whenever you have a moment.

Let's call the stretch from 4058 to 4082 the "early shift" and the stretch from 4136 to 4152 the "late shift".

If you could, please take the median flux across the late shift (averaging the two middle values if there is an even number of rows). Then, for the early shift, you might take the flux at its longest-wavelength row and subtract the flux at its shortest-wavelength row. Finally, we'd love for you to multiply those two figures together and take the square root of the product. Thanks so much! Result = 7.4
